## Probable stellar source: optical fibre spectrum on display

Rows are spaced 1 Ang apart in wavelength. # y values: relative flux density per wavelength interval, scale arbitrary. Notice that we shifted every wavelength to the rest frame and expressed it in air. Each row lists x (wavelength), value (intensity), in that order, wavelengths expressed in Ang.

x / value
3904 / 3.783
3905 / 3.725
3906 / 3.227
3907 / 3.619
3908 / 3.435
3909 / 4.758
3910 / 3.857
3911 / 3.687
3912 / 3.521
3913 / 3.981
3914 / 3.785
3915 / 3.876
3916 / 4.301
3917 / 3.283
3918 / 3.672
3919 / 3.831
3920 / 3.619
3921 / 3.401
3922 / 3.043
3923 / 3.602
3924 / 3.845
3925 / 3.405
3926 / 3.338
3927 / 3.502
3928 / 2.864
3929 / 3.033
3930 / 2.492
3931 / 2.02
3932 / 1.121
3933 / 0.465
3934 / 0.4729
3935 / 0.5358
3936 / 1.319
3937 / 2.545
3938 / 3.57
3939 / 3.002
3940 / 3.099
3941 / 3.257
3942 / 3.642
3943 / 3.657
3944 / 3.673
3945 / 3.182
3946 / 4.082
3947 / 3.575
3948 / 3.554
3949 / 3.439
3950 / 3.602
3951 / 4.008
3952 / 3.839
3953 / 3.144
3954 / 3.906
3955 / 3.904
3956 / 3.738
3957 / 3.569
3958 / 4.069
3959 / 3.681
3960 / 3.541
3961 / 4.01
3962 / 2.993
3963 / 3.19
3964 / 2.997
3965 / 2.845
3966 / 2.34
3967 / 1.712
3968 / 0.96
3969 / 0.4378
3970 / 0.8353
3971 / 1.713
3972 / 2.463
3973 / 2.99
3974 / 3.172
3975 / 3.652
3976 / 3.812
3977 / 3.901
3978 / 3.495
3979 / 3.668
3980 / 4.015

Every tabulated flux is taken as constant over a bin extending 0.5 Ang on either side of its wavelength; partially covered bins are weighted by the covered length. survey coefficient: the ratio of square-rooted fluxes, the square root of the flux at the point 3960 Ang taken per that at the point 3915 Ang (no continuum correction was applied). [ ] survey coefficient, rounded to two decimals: 0.96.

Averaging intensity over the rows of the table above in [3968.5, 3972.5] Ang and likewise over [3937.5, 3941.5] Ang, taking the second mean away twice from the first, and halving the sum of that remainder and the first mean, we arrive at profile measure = -1.9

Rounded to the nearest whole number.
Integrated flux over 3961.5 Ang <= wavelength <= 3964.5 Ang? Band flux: 9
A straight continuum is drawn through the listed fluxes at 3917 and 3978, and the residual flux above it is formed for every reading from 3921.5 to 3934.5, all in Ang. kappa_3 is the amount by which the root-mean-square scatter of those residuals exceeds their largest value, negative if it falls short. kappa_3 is 0.84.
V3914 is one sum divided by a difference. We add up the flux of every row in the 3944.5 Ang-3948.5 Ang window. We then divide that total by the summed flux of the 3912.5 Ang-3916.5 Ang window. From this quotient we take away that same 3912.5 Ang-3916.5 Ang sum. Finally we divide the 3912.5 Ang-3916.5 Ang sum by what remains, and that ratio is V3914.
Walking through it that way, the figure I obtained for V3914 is -1.06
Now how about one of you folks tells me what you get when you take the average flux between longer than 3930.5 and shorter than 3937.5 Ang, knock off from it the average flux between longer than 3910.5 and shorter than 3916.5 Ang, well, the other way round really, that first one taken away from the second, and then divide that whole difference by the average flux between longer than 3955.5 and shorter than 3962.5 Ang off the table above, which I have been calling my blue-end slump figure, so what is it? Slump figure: 0.7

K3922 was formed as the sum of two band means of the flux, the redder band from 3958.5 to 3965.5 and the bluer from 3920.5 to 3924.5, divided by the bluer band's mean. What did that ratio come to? 2.0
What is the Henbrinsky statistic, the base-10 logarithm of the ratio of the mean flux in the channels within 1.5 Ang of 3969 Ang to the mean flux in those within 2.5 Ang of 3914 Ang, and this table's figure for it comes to -0.7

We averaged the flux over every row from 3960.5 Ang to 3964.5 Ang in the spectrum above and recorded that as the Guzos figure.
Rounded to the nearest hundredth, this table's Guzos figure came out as 3.30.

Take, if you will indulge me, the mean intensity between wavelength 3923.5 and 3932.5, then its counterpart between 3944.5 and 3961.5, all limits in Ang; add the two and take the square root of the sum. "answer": 2.56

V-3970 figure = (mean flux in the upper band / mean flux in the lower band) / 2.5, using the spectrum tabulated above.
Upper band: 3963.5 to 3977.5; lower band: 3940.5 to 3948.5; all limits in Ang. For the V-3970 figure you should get 0.27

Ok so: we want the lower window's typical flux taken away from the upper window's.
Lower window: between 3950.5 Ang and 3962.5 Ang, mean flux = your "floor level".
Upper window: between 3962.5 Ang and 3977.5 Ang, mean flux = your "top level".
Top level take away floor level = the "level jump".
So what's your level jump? -1.2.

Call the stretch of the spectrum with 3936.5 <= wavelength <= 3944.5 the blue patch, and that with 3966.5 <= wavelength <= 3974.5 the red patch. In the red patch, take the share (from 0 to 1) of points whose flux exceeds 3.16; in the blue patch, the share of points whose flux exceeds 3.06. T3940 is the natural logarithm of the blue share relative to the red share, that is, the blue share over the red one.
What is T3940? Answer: 1.8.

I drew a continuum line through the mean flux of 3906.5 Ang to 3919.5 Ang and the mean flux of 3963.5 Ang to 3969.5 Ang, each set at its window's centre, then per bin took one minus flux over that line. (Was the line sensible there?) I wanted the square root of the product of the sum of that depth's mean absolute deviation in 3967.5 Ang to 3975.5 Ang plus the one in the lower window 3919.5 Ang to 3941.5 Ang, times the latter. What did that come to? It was 0.5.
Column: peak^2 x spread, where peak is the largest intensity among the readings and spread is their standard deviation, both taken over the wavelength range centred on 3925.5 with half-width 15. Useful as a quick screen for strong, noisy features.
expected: 20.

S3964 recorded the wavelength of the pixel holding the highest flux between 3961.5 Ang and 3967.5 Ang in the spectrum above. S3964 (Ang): 3963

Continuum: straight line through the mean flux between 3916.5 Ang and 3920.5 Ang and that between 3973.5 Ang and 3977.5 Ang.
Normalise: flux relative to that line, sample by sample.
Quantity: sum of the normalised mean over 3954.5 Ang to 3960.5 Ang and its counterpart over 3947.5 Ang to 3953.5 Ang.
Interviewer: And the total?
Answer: 2.03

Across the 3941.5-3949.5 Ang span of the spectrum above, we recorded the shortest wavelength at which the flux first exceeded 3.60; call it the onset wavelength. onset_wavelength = 3942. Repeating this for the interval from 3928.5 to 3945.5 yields 3942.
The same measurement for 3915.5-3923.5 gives 3916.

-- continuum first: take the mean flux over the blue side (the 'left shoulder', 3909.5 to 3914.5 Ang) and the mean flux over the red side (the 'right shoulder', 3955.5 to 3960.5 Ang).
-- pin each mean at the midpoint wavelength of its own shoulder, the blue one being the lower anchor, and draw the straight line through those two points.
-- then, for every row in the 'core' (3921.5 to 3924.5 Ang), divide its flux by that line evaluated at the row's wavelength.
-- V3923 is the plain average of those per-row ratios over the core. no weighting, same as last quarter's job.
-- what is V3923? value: 0.931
